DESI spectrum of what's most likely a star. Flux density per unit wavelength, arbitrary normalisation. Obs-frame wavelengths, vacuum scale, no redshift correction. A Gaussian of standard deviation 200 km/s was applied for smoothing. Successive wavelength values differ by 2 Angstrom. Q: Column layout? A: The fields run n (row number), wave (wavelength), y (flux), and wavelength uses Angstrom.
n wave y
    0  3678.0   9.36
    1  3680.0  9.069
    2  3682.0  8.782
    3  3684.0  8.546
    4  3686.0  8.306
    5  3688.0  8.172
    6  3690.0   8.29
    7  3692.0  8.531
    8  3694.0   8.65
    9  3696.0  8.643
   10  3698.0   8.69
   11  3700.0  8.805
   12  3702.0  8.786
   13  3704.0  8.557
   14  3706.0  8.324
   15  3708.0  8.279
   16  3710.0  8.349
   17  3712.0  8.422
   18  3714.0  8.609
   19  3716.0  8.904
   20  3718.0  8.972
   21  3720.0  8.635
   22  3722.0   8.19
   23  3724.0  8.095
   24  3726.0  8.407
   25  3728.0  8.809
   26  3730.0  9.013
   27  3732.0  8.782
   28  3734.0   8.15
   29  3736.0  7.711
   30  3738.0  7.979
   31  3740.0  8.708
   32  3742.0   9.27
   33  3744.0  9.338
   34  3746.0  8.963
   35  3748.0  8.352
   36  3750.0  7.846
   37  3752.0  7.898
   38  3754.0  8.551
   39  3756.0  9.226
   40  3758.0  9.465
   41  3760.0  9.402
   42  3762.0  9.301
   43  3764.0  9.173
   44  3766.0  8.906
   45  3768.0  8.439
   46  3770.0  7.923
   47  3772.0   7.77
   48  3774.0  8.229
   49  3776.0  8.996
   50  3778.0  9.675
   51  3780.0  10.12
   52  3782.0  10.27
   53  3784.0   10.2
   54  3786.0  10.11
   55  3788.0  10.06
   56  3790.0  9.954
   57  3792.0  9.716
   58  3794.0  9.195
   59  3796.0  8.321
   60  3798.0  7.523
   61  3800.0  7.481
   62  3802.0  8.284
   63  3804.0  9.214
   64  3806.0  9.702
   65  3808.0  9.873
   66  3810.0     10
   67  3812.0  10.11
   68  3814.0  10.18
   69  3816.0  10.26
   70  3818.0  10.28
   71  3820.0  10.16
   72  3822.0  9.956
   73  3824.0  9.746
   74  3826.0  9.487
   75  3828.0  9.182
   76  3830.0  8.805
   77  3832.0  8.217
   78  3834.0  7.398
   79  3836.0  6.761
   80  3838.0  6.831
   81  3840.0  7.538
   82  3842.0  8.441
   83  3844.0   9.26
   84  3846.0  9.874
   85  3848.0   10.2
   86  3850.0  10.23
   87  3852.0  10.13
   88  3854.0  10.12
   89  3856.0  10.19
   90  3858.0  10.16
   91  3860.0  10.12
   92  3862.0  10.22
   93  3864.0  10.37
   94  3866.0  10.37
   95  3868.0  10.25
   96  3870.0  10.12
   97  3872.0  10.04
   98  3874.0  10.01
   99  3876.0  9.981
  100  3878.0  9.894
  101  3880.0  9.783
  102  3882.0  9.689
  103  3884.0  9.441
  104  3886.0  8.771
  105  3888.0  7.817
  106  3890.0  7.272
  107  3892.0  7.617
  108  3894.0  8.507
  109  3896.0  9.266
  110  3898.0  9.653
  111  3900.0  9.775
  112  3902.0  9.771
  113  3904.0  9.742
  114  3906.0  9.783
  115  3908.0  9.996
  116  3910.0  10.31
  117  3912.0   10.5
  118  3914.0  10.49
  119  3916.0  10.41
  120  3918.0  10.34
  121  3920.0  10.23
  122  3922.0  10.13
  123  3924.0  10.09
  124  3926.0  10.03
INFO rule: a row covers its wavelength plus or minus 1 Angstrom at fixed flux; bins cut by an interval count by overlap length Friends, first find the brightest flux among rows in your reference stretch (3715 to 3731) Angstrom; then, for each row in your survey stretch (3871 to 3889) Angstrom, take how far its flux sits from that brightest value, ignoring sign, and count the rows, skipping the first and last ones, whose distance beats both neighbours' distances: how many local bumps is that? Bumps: 0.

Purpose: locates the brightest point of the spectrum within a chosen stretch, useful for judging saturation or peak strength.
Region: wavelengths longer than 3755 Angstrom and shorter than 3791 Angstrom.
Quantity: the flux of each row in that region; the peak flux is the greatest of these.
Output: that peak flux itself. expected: 10.27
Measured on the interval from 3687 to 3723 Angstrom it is 8.972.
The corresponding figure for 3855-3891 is 10.37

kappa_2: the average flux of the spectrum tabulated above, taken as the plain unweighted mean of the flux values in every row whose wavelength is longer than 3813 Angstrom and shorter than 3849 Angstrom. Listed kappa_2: 9.0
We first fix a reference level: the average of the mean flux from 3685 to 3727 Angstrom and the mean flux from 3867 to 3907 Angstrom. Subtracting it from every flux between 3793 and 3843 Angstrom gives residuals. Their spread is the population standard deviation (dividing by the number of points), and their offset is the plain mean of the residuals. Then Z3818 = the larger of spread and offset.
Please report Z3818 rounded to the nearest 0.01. 1.13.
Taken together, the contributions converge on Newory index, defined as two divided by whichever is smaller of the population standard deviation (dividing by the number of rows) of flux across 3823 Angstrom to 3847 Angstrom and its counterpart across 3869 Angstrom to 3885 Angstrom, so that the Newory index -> 9.6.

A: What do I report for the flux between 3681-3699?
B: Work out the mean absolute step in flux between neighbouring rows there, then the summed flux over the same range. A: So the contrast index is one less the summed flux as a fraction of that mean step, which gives -536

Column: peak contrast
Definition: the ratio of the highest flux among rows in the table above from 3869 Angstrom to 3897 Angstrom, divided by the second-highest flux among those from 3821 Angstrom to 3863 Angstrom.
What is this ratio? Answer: 0.99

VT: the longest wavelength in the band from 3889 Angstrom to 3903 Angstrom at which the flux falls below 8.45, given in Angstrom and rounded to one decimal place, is 3892.0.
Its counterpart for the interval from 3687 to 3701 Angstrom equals 3690.0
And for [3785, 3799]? 3798.0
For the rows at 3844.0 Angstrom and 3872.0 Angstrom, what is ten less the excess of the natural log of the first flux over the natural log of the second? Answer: 10.1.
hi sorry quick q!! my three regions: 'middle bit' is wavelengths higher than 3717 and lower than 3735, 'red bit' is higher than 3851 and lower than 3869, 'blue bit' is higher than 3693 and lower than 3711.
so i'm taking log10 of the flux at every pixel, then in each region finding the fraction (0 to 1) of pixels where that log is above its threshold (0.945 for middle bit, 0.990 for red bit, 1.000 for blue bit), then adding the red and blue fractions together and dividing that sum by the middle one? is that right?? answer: 4.5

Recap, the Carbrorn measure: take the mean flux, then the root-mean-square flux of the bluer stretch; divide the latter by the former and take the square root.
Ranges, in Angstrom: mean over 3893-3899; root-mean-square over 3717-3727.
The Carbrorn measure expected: 0.96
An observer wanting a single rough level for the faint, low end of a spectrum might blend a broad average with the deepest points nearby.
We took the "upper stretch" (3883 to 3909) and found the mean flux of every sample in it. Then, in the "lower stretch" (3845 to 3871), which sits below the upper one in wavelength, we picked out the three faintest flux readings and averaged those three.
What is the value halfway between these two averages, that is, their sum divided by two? 9.53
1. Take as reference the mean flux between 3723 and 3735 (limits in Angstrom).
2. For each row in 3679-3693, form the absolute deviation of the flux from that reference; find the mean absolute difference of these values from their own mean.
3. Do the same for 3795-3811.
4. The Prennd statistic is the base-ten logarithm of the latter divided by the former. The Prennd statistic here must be 0.47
